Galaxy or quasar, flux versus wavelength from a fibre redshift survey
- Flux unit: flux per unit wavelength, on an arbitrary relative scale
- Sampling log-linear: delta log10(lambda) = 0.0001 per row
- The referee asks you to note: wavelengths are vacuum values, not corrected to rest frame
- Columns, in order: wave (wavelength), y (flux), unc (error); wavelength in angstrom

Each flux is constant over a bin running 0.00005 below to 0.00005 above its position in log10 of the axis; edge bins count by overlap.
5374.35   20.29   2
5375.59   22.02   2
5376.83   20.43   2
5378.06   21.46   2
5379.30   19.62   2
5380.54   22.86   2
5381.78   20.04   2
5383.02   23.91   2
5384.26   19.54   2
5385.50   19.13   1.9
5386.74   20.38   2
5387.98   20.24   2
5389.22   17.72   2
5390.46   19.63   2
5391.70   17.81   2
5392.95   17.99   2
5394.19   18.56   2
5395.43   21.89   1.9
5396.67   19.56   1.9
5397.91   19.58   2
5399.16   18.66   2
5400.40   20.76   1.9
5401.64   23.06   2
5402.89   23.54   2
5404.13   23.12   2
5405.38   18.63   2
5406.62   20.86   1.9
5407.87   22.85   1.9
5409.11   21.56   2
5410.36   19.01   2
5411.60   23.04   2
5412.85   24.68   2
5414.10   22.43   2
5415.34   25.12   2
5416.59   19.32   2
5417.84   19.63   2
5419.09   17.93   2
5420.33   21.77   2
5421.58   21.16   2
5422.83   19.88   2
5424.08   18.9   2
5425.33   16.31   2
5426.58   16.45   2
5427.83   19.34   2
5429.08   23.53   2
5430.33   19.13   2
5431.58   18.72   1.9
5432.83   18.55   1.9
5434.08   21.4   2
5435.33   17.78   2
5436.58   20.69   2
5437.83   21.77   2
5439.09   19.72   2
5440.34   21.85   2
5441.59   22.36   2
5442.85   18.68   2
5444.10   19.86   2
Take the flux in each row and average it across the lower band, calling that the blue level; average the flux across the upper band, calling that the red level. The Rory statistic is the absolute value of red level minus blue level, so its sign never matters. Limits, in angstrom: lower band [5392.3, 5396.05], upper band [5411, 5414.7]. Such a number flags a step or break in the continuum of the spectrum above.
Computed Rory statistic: 3.9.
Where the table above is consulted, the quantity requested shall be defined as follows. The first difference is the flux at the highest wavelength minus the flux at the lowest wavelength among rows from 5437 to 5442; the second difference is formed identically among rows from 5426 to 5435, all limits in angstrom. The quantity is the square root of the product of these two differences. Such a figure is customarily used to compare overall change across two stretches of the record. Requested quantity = 1.7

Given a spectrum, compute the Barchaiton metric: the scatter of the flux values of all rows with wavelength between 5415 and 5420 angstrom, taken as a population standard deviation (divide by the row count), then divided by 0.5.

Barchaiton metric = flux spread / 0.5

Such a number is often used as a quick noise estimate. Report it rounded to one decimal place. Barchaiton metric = 5.5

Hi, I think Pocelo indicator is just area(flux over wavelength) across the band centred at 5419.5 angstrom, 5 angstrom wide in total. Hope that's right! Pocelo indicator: 100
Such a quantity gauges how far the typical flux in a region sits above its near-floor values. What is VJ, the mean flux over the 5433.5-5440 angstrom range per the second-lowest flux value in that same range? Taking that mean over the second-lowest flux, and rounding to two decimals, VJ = 1.03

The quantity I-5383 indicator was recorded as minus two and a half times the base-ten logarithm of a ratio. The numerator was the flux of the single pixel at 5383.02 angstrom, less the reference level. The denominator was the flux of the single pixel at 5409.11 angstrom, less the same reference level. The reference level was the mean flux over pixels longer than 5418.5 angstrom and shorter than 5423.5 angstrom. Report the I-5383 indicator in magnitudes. -1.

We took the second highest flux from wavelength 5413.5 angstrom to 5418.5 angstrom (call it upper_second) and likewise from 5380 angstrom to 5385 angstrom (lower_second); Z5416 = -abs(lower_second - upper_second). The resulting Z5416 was -0.4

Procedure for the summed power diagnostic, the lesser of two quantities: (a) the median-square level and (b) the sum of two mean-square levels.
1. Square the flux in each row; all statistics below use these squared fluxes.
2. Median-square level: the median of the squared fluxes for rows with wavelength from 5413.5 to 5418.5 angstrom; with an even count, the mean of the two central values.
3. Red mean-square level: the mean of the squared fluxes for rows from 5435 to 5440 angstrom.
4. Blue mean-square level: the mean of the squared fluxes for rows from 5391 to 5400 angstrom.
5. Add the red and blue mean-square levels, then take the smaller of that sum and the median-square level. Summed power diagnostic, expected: 444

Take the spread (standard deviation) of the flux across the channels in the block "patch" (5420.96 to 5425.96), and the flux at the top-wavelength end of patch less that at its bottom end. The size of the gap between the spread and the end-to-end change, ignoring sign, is 7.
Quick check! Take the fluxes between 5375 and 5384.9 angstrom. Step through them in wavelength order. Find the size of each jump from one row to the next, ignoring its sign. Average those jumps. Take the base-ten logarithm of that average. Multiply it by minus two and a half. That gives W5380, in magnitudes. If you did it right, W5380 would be -1.1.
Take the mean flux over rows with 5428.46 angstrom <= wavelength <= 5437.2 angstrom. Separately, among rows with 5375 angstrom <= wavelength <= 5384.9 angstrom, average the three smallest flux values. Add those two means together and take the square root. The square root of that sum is 6.30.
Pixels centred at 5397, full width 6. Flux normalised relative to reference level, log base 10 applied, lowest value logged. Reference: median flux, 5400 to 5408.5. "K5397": -0.090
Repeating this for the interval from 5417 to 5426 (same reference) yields -0.146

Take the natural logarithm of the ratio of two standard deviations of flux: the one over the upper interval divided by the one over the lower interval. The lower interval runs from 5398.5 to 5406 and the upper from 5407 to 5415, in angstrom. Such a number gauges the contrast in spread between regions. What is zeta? -0.18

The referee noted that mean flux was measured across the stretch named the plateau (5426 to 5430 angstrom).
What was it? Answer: 19.8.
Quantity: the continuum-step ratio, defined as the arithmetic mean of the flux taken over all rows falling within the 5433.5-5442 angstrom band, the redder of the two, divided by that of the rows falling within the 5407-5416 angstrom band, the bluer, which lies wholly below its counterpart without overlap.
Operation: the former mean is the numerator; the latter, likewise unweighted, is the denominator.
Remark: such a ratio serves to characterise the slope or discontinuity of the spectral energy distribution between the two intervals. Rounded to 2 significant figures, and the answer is 0.92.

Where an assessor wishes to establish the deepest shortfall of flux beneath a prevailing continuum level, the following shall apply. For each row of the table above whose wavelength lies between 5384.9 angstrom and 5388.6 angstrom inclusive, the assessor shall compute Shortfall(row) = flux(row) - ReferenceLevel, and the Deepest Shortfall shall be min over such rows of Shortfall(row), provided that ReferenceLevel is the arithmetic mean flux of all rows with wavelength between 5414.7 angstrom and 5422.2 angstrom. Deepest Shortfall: -1.7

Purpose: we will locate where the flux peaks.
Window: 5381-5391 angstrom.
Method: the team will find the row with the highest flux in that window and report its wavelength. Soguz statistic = 5383.02 angstrom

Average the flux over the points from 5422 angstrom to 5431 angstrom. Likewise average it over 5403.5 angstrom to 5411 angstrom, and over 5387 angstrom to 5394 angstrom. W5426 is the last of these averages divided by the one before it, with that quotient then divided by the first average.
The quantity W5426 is 0.0466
